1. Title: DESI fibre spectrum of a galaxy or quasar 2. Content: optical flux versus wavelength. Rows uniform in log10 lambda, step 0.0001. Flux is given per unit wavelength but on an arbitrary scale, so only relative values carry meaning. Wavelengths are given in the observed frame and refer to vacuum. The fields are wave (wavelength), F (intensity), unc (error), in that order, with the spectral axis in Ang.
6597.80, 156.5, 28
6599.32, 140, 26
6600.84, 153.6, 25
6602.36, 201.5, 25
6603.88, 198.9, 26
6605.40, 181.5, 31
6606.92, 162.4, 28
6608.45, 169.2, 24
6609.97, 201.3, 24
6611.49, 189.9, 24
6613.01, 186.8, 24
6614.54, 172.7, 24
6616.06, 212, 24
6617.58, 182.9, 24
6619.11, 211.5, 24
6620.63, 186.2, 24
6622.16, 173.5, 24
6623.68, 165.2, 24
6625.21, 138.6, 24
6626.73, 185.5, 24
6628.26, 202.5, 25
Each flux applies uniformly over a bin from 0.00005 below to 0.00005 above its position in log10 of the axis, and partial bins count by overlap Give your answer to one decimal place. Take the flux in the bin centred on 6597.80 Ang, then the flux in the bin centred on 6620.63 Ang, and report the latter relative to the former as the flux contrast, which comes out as 1.2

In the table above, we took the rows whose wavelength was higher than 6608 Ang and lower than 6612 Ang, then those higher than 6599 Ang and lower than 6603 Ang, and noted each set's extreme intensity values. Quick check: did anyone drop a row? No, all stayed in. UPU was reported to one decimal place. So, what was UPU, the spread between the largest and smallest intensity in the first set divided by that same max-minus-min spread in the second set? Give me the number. 0.5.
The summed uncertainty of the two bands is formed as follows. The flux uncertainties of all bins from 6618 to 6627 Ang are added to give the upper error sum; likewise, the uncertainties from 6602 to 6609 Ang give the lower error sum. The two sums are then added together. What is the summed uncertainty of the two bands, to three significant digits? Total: 278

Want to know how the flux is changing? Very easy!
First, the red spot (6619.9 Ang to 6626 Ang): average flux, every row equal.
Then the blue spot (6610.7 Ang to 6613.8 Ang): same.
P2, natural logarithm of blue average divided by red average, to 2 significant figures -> 0.13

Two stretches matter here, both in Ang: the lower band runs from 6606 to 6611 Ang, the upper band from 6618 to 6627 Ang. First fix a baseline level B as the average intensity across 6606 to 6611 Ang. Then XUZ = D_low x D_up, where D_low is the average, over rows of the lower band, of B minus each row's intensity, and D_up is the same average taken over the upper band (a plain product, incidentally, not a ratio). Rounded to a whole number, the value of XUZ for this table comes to 0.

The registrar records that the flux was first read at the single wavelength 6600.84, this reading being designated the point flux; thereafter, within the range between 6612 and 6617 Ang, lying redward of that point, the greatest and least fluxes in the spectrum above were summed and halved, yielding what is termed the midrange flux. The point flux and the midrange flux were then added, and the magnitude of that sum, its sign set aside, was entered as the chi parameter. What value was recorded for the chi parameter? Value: 346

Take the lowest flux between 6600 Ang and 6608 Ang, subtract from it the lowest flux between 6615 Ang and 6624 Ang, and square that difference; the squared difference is 135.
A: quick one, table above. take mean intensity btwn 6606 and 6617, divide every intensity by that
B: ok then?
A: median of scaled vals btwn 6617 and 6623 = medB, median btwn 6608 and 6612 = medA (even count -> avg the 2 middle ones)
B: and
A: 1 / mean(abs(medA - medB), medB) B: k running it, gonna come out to 1.95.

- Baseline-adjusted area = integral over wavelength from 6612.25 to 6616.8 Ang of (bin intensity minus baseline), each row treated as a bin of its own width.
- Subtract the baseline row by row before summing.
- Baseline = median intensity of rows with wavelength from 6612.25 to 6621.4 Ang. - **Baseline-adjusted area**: 18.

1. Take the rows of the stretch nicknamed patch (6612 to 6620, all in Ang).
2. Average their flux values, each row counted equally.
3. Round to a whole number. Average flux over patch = 193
